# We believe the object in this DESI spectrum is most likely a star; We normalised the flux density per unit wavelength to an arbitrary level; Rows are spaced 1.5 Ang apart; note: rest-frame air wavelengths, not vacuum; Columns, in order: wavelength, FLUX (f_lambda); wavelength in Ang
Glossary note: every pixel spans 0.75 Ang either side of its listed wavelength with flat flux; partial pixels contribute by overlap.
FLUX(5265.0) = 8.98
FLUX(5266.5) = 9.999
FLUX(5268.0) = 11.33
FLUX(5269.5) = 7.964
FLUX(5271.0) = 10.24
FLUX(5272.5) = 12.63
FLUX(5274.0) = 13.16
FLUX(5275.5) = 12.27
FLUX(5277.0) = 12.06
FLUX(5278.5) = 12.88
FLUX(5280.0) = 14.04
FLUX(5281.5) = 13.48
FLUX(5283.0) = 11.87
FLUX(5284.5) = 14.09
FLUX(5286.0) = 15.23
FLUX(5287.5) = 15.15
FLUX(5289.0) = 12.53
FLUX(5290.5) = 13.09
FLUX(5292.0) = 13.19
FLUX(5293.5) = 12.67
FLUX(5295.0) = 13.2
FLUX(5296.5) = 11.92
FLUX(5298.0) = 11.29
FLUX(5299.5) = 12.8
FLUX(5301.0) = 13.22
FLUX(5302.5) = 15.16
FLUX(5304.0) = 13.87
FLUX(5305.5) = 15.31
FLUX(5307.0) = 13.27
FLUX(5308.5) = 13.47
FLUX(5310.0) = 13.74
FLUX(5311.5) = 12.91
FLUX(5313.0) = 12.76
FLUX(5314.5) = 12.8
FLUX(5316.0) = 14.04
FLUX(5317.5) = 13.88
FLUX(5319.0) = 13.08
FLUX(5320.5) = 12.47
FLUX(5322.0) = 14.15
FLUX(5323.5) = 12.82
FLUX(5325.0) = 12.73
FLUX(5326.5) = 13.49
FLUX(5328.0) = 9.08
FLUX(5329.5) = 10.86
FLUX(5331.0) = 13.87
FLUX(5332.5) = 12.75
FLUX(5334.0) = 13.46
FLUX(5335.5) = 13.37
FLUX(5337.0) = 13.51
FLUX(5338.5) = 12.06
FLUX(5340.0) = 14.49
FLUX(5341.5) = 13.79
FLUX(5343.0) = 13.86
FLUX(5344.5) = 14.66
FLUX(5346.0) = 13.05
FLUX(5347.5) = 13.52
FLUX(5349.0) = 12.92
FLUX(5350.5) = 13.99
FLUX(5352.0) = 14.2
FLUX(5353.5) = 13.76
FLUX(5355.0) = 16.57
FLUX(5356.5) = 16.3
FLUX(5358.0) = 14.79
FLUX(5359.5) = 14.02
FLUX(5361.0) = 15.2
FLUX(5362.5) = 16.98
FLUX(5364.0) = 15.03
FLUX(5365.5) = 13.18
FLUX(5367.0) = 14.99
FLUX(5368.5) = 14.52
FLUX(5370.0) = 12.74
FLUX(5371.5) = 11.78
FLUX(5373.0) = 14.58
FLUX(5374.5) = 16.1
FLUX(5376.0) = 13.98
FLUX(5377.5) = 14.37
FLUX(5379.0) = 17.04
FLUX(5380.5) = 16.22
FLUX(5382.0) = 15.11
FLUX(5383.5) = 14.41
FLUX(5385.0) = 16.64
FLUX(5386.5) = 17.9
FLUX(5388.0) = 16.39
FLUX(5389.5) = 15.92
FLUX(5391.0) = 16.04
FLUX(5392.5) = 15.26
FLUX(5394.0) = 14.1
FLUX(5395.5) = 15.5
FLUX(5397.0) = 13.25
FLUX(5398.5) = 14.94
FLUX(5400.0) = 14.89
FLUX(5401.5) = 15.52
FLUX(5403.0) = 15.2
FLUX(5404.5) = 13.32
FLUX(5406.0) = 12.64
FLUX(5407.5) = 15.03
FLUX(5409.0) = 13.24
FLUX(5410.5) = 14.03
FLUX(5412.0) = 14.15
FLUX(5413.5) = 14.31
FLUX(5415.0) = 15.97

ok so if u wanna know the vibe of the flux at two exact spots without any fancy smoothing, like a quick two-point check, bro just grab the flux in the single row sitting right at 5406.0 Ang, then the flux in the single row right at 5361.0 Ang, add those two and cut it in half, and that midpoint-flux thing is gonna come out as 13.9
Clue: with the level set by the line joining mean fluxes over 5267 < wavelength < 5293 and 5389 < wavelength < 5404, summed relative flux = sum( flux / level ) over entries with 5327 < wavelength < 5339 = 7.2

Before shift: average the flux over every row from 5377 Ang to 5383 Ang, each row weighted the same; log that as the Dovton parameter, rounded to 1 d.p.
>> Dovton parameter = 15.7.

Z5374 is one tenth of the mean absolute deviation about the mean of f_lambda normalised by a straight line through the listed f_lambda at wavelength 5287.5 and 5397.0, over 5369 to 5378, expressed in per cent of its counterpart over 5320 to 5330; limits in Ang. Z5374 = 10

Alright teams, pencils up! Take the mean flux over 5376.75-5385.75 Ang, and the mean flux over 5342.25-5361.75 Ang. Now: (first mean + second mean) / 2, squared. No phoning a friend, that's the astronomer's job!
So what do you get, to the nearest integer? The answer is 225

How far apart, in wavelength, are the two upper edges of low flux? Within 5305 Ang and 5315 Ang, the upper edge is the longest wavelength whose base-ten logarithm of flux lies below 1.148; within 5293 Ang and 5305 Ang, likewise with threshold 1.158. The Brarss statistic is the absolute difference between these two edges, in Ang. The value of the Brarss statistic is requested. 10.5 Ang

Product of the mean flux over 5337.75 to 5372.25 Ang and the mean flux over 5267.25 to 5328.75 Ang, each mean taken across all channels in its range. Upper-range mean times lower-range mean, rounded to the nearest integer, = 183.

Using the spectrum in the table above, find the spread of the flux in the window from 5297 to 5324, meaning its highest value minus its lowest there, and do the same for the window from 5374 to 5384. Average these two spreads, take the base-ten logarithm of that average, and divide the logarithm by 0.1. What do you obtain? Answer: 5.5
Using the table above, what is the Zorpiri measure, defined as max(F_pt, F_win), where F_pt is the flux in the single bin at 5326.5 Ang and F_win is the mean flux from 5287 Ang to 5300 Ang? 13.5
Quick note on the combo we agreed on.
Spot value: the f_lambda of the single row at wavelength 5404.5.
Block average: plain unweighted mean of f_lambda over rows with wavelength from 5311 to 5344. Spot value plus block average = 26.3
